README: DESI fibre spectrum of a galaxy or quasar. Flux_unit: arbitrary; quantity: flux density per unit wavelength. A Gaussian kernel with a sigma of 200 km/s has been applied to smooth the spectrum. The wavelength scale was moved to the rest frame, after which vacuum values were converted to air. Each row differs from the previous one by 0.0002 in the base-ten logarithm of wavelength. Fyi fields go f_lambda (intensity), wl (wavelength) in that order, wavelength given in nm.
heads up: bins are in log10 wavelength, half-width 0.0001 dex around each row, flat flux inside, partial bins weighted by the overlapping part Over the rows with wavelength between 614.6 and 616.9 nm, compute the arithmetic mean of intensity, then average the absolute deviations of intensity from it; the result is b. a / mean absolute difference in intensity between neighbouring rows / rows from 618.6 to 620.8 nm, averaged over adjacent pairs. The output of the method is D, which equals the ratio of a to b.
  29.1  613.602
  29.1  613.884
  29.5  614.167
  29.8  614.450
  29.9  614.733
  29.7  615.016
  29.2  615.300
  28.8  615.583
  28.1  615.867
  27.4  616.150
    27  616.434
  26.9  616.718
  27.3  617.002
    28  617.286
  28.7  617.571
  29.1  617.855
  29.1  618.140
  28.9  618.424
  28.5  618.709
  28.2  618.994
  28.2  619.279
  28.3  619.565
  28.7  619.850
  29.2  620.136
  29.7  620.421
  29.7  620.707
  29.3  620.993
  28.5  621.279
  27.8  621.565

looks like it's 0.25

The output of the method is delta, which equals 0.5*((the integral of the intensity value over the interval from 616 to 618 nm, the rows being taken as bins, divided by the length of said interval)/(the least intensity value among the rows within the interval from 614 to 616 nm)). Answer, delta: 0.494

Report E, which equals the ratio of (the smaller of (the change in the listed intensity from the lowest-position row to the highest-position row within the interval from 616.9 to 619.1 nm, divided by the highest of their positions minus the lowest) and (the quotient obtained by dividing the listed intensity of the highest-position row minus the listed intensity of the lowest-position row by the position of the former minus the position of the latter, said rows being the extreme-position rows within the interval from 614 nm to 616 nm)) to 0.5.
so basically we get -2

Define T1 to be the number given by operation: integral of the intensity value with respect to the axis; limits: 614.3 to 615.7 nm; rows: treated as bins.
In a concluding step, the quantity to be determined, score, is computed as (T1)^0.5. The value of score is 6.43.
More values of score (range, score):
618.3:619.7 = 6.31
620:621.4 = 6.40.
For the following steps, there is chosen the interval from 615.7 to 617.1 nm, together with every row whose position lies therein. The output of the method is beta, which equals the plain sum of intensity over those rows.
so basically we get 137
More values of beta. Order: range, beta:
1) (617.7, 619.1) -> 144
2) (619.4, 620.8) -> 146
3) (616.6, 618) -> 140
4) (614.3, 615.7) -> 147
